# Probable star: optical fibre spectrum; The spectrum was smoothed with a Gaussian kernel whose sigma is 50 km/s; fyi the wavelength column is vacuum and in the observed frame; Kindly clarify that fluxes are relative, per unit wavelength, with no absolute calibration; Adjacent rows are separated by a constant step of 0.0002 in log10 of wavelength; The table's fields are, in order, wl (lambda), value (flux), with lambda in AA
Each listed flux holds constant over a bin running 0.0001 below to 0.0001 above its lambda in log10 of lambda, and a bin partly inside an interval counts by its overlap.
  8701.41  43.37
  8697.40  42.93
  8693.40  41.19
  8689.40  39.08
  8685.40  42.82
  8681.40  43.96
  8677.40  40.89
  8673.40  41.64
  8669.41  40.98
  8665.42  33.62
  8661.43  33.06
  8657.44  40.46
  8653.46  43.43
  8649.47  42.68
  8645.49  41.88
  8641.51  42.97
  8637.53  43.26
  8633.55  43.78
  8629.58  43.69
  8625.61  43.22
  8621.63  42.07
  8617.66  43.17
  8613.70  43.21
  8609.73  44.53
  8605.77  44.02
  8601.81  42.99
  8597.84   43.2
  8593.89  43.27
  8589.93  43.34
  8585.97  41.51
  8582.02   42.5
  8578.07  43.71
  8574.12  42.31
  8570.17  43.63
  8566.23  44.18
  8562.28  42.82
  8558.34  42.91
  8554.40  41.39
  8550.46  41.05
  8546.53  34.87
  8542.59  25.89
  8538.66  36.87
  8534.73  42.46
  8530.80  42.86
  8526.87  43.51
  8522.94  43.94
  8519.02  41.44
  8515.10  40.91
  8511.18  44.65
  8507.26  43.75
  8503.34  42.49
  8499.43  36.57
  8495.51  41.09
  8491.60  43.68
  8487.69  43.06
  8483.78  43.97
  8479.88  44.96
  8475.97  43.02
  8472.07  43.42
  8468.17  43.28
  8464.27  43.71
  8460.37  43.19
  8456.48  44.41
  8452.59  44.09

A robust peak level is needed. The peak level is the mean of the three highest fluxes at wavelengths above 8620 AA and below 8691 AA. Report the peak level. 43.8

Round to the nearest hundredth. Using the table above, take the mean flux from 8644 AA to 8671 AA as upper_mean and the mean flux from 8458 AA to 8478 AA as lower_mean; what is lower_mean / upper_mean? 1.10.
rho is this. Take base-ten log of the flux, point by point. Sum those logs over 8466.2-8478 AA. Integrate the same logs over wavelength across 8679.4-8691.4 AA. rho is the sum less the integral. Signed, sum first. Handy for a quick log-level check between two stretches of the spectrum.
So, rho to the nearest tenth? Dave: -14.6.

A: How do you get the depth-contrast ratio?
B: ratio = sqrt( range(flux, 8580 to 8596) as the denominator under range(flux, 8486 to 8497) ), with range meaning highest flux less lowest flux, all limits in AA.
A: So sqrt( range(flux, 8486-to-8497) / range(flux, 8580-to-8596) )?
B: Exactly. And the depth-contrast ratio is 1.2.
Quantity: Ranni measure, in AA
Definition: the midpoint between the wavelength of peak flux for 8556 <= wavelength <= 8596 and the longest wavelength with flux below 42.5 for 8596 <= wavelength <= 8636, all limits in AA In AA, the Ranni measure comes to 8593.9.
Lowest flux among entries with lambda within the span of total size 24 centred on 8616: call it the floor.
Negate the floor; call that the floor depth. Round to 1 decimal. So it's -42.1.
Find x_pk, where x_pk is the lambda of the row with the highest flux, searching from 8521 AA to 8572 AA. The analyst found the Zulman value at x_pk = 8566.23 AA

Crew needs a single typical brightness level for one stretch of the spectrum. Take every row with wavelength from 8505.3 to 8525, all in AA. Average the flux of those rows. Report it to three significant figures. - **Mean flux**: 42.9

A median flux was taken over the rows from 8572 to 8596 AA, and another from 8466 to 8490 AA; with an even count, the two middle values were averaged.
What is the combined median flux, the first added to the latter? 86.2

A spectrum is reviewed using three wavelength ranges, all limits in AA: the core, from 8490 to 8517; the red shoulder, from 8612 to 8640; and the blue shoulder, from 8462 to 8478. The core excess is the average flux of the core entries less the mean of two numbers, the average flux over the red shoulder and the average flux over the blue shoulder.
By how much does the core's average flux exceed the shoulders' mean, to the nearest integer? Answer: -1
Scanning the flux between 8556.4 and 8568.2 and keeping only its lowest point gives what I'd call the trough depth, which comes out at 42.82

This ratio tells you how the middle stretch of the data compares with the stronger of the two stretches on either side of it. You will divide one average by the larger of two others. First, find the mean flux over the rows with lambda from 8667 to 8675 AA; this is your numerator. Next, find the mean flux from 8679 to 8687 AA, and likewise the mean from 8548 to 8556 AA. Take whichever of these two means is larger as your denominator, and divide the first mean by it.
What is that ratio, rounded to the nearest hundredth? 0.95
